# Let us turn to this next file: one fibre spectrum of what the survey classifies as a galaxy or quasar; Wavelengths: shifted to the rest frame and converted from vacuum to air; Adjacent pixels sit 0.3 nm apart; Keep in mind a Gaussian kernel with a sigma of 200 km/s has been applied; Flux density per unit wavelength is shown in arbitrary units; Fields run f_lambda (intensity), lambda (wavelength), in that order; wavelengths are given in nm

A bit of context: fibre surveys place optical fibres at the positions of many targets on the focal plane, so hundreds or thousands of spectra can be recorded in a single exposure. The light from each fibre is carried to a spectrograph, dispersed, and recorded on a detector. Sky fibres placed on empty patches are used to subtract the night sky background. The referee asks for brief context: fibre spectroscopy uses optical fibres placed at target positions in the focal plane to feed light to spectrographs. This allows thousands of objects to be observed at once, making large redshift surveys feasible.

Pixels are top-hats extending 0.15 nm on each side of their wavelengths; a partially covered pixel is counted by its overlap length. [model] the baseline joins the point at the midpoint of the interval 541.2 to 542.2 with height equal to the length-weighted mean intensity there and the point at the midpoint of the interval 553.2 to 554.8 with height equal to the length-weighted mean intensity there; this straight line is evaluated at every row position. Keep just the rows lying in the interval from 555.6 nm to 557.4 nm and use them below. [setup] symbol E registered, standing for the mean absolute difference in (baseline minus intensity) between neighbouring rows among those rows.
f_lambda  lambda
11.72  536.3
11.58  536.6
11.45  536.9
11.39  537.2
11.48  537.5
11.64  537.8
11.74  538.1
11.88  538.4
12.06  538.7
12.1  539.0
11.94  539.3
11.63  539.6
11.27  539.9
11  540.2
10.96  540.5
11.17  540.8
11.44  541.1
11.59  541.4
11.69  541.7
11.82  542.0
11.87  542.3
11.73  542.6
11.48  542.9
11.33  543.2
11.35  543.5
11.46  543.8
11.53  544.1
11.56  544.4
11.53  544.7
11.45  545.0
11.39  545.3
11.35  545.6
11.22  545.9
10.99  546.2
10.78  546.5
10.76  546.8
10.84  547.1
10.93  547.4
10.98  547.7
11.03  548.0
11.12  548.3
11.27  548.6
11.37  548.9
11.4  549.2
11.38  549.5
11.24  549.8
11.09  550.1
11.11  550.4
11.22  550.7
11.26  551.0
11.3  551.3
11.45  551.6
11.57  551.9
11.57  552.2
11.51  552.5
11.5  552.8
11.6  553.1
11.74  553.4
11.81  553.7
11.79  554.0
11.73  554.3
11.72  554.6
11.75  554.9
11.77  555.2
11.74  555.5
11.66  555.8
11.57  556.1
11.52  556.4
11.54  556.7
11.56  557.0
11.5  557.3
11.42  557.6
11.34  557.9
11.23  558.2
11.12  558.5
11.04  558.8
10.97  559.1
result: 0.05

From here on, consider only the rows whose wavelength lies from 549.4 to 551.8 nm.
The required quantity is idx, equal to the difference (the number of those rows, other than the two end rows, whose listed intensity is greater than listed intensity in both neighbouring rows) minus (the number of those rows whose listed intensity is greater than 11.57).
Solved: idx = 0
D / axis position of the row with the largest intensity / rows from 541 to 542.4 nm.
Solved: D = 542.3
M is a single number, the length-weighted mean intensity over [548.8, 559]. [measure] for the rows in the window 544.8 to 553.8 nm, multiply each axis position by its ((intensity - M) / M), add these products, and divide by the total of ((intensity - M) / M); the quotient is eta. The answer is 547.08 nm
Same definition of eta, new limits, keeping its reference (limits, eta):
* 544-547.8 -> 546.91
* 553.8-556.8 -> 555.00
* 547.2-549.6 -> 548.03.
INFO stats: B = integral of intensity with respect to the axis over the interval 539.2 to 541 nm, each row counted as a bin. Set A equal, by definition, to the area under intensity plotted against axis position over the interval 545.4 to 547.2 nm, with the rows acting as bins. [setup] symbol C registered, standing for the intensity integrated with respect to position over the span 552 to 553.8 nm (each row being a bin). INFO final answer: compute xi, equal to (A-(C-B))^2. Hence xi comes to 371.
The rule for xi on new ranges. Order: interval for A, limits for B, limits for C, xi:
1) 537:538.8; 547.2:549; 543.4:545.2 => 414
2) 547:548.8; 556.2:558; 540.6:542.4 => 389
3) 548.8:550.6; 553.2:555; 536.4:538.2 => 426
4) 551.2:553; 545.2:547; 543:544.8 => 399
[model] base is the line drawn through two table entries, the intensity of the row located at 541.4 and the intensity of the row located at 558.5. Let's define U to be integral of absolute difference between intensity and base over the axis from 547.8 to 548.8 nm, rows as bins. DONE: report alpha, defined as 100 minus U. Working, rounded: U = 0.26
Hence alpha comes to 99.7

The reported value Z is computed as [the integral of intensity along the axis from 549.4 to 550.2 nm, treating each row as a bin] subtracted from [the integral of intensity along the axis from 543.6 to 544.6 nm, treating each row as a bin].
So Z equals 2.5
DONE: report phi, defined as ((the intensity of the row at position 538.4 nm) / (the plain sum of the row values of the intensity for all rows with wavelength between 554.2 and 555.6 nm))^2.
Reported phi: 0.0409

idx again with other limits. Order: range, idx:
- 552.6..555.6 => -7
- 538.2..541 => -4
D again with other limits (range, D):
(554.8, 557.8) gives 555.2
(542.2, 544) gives 542.3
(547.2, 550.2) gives 549.2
